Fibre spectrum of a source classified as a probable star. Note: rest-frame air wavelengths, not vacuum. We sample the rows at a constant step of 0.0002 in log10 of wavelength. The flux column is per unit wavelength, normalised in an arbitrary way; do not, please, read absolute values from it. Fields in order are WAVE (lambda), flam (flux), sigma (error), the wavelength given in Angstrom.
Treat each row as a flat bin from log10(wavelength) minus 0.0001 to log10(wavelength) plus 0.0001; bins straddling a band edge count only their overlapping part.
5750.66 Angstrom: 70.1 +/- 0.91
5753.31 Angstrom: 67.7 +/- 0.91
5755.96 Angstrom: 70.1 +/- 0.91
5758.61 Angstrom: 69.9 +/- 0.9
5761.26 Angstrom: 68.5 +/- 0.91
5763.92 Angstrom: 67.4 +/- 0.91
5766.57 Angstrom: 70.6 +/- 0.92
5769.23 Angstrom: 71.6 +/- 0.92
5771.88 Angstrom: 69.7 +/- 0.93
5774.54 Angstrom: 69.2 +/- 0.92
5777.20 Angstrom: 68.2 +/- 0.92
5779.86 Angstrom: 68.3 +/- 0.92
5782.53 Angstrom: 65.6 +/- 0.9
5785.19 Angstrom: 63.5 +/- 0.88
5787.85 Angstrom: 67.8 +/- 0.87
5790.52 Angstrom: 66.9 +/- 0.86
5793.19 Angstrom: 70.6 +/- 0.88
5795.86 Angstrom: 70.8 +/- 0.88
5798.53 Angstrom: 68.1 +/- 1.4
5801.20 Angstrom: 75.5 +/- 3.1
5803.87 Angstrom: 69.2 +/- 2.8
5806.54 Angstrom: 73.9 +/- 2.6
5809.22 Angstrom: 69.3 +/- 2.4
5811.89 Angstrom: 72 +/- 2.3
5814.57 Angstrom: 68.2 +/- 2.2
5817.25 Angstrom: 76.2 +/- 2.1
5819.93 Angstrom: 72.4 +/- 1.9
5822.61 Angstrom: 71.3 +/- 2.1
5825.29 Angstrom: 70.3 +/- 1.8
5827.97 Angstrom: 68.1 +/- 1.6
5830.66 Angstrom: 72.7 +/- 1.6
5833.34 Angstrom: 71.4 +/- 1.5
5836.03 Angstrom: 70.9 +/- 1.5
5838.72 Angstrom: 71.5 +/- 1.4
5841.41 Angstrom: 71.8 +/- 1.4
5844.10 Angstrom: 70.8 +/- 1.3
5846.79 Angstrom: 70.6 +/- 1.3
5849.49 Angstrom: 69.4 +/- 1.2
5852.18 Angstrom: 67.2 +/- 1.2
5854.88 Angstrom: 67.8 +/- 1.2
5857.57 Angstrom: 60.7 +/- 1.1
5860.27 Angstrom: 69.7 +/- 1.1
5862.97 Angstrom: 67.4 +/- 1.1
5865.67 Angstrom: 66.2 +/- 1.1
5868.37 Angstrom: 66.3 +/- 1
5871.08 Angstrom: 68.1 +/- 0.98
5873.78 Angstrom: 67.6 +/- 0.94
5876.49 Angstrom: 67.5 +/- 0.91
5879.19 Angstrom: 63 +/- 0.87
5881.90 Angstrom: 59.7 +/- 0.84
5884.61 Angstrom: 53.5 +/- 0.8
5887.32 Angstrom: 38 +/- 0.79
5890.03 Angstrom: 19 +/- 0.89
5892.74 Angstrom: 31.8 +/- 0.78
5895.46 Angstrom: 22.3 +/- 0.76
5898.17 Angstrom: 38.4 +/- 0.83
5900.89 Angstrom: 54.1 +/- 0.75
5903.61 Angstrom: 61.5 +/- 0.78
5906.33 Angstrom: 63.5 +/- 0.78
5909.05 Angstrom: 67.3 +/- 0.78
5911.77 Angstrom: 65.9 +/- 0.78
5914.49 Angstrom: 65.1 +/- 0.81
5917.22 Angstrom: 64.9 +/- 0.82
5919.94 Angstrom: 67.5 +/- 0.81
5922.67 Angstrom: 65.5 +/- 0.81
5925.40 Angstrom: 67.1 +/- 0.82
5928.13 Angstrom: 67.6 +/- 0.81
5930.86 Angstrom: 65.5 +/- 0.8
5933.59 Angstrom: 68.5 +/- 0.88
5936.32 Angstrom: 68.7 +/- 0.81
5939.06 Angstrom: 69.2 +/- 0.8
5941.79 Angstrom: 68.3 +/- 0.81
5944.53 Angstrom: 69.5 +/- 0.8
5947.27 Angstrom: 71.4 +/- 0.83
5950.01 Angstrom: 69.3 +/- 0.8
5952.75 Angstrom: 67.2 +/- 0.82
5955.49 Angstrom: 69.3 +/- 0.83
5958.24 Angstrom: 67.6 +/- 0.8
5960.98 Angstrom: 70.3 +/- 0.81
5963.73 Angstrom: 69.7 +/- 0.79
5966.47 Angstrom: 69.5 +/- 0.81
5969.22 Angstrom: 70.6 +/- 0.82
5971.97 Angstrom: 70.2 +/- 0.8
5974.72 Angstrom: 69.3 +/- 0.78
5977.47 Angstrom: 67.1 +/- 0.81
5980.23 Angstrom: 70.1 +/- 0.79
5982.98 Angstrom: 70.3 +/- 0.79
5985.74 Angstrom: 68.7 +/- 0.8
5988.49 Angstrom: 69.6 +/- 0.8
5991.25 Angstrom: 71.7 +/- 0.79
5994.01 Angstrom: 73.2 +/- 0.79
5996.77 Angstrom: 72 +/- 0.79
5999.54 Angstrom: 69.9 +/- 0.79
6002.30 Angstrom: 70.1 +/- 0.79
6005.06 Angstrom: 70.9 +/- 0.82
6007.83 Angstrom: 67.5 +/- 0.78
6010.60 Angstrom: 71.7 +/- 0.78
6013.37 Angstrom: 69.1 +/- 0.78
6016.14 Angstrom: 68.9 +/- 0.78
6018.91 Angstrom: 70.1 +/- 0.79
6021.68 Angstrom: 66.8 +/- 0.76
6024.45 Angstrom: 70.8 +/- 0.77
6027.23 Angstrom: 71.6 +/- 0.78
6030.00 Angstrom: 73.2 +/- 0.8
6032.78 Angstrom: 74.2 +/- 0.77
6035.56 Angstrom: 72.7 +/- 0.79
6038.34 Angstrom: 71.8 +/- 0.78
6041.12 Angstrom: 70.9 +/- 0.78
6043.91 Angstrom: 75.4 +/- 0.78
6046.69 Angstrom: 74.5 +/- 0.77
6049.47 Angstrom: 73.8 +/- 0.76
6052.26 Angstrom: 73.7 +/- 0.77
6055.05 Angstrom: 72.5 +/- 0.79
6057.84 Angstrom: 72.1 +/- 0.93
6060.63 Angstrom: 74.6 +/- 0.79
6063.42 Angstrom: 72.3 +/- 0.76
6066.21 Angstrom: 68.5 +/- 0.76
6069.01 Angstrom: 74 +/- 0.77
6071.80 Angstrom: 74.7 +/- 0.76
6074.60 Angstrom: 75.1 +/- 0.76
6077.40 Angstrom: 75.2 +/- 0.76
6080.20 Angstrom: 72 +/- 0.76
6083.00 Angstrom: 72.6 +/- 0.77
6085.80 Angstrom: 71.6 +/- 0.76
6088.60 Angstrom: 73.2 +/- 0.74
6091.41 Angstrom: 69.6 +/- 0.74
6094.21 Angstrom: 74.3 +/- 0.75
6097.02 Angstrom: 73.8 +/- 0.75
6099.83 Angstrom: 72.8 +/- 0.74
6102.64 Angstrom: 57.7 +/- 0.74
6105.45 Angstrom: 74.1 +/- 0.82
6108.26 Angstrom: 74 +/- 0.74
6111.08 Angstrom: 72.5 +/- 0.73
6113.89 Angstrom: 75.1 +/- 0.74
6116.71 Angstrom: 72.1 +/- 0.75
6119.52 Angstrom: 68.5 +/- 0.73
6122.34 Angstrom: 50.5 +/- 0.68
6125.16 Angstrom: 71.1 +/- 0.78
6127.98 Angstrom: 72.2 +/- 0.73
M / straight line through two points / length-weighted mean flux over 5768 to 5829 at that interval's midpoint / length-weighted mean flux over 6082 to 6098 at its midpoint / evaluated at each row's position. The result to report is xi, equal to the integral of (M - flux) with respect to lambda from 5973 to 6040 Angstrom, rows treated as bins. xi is 85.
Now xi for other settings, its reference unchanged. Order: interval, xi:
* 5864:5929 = 886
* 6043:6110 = -13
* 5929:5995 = 133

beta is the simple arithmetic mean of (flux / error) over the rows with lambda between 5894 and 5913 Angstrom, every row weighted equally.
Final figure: 68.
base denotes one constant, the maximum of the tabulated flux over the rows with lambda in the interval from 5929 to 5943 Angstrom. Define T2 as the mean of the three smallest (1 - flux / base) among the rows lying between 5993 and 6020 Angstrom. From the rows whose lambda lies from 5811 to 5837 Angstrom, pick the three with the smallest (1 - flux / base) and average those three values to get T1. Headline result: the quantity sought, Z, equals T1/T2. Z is 1.47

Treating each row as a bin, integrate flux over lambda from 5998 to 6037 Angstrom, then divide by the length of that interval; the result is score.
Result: 71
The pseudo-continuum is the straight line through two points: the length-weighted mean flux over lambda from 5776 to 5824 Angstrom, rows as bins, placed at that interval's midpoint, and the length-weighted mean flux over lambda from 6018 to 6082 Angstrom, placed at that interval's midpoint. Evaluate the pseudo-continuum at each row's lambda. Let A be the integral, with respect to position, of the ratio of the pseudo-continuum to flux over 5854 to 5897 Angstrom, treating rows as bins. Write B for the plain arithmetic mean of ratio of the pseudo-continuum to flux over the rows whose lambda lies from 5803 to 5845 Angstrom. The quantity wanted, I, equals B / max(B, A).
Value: 0.0151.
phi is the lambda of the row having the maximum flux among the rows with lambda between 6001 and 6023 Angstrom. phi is 6010.60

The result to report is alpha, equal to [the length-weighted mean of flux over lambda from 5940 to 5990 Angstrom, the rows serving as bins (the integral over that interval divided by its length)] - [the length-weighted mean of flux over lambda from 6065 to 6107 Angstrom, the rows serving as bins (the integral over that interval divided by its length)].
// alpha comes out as -3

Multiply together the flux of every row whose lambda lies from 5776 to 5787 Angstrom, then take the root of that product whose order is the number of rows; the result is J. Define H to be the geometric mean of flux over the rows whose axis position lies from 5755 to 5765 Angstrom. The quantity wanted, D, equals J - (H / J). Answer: 65.3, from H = 69.0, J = 66.4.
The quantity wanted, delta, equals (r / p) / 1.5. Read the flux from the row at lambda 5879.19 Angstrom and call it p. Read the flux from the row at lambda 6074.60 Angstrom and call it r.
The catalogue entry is 0.79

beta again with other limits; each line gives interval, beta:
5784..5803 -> 66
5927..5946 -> 84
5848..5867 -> 59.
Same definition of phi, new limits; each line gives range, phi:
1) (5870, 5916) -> 5871.08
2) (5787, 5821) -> 5817.25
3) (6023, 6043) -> 6032.78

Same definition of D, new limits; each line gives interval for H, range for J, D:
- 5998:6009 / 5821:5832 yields 69.6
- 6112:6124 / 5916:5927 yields 65.2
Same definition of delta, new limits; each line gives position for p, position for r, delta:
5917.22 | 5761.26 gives 0.70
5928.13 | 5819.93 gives 0.71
